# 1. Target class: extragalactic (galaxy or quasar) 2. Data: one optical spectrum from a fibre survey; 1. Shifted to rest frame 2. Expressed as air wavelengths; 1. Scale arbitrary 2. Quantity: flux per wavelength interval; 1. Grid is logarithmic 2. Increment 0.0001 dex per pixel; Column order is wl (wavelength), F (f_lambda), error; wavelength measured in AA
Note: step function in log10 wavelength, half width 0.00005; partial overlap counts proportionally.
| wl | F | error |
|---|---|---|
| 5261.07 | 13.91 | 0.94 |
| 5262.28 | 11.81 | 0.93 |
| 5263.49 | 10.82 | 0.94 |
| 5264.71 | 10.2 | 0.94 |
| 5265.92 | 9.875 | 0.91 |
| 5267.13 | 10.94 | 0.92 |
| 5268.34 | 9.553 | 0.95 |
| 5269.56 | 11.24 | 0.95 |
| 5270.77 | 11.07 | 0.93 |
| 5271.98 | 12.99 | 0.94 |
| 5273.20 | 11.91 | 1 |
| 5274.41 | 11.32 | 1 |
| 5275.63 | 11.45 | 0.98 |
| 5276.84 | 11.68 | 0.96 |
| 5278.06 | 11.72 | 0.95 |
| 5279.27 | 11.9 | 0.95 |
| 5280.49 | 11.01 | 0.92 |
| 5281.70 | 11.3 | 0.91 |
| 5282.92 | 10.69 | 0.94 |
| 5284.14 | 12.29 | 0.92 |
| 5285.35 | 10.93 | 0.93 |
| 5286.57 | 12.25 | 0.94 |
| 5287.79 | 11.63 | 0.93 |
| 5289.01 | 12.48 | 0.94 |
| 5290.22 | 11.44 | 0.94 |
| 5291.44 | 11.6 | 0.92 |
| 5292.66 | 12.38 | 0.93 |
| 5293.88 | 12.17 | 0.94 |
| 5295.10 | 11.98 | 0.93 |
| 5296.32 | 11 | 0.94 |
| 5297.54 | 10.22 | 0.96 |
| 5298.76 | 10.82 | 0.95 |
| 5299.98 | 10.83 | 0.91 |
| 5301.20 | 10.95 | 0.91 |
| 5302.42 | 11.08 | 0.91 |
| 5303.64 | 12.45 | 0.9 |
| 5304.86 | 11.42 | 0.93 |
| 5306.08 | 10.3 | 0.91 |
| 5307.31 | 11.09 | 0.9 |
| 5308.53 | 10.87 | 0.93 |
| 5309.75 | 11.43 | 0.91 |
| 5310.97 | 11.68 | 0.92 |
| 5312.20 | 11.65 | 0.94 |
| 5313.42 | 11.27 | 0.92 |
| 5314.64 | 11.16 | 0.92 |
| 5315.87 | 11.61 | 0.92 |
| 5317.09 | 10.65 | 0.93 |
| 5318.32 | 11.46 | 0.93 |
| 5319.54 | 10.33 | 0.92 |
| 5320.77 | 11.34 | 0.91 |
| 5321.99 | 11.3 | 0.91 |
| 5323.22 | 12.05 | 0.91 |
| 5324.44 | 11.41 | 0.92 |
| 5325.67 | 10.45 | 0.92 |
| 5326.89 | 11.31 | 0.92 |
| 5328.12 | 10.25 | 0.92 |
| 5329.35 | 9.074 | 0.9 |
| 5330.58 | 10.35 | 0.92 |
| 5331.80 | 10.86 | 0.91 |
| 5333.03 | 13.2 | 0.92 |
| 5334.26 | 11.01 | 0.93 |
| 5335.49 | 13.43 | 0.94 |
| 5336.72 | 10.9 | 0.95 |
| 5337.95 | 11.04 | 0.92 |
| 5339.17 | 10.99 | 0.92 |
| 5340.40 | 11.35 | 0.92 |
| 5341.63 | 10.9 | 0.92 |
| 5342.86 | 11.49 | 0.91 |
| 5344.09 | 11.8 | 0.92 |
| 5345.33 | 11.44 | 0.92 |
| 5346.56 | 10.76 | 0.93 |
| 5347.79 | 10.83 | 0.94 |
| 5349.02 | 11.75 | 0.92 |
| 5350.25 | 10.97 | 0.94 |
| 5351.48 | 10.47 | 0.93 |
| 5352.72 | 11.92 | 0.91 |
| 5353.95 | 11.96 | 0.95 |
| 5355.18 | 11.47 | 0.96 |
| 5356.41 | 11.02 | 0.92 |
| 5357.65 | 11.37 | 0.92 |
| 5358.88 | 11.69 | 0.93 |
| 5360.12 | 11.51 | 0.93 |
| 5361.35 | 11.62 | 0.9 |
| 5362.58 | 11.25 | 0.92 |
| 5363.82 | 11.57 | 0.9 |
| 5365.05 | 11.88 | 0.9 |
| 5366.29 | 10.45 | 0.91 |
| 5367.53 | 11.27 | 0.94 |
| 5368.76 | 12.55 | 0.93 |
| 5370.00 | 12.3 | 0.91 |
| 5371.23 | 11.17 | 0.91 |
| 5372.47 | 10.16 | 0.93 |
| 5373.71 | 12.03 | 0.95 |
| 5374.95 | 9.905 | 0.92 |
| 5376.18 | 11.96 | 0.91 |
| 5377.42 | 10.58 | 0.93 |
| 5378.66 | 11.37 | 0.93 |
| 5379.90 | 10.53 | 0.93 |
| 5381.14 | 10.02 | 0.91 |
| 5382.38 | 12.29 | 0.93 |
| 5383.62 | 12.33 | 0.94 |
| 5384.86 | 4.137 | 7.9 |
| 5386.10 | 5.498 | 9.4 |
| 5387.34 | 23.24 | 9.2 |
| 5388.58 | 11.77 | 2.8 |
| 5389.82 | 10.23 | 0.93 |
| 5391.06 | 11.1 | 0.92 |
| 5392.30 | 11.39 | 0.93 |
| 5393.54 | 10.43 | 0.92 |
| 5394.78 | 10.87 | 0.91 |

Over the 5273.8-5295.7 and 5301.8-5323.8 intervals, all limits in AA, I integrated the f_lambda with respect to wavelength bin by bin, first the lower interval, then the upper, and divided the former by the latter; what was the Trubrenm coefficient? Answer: 1.03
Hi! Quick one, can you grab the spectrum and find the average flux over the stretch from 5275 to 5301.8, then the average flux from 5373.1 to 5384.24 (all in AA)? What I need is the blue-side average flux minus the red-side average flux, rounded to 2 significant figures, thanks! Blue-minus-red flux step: 0.26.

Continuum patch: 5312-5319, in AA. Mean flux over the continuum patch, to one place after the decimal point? 11.3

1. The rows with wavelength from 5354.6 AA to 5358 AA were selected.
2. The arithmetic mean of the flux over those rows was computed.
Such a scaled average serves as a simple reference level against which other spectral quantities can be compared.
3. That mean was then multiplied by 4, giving 45.1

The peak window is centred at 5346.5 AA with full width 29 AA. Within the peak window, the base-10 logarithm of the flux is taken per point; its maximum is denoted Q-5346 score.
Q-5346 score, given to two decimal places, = 1.13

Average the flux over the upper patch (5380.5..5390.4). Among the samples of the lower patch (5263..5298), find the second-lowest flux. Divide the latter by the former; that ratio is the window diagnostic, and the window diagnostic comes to 0.88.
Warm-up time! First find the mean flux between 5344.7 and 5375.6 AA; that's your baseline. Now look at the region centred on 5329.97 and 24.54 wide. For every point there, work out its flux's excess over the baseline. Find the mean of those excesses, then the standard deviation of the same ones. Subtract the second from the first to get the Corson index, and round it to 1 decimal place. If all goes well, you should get -1.1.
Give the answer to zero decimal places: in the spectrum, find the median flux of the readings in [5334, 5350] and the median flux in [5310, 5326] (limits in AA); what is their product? 125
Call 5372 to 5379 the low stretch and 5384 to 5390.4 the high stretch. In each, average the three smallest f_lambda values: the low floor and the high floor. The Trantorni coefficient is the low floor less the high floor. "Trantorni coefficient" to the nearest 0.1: 3.6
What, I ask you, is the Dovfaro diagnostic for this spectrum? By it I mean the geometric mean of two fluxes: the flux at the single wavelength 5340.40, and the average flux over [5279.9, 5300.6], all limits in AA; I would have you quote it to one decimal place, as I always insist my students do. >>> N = 11.4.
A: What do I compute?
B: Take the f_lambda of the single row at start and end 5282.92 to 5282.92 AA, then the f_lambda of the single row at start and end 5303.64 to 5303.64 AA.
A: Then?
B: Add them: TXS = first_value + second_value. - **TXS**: 23.1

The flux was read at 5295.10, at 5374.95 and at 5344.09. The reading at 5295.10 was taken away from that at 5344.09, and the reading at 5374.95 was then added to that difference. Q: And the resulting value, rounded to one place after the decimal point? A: 9.7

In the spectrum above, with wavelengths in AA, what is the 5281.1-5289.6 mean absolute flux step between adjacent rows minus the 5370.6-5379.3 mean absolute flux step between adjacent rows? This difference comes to -0.5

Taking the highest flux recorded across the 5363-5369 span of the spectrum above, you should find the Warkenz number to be 12.55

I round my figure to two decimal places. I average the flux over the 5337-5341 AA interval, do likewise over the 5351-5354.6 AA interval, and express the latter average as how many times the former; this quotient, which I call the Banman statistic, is 1.03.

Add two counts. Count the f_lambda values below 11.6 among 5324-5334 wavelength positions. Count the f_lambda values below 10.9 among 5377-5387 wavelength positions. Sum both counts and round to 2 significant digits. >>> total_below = 12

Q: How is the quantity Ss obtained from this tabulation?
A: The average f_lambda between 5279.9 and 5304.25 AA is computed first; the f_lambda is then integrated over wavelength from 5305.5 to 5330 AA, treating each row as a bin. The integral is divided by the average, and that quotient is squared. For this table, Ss 554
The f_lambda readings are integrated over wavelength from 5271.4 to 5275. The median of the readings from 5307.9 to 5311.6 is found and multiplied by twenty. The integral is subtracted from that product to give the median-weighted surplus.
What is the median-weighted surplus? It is 185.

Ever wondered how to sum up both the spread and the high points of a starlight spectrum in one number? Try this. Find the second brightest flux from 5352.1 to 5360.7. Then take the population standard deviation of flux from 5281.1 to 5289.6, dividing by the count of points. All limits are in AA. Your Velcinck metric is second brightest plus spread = 12.6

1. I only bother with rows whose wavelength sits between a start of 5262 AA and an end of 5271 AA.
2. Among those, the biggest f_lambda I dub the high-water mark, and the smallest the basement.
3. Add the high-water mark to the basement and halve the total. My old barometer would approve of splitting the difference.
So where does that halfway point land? 10.7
